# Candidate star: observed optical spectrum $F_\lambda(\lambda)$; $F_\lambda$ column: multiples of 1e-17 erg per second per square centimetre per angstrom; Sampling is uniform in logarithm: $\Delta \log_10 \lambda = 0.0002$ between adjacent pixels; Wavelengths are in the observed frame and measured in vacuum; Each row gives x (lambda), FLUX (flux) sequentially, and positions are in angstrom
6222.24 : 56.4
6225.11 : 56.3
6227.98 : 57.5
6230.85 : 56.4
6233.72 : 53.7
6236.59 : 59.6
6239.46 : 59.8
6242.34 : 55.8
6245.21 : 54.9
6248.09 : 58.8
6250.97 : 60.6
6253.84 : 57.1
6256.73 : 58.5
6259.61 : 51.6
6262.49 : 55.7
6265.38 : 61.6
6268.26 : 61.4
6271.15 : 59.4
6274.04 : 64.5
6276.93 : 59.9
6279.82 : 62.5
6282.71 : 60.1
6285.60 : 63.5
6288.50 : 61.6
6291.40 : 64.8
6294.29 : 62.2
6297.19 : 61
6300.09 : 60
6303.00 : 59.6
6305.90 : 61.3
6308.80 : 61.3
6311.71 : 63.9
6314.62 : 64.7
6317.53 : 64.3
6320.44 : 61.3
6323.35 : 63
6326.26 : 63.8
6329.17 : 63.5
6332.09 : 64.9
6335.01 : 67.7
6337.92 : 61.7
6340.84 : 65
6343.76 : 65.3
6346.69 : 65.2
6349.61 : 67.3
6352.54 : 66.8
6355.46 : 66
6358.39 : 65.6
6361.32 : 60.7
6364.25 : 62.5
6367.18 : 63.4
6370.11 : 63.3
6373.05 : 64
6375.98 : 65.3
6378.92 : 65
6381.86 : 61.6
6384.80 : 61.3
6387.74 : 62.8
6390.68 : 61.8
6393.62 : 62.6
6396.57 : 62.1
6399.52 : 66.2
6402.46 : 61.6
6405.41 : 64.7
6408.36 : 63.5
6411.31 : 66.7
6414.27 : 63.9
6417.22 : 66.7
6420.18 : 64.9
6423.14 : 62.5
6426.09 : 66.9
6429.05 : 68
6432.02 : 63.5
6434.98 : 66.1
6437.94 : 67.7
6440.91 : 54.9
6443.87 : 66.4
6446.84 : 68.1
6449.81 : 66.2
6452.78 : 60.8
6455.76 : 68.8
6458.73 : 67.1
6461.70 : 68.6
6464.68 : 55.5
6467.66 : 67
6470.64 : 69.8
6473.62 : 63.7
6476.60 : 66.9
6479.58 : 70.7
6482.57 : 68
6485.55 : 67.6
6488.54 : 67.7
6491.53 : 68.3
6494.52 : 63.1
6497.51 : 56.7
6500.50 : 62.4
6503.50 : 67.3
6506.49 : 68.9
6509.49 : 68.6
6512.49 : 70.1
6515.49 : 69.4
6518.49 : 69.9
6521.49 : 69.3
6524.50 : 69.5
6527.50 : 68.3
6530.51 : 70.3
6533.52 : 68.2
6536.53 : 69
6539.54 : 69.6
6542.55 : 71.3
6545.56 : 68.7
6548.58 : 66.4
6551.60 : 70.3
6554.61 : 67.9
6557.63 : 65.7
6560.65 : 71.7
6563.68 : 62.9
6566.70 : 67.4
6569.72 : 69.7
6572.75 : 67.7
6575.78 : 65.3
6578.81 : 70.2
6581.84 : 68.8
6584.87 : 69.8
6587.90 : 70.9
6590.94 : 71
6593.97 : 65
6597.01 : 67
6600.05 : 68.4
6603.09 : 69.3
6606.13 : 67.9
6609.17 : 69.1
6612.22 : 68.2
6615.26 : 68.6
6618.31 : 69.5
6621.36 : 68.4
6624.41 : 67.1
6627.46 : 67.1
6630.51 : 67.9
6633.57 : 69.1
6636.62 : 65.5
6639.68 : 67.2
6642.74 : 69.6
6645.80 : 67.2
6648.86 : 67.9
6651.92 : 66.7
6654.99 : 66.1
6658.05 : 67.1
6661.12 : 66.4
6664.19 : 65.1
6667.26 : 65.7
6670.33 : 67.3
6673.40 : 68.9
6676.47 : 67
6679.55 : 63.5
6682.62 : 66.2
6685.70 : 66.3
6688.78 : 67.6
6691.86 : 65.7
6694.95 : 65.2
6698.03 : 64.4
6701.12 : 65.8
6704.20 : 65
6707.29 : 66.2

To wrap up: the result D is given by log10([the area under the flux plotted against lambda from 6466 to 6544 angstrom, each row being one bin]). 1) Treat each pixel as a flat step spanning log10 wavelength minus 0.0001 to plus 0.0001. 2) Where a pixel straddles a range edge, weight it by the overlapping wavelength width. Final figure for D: 3.72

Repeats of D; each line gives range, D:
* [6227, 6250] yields 3.12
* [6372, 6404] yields 3.31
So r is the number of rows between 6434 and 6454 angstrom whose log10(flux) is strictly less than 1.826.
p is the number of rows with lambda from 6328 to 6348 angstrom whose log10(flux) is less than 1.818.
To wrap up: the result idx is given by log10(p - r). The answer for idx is 0.00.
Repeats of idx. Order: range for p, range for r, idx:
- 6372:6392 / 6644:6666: 0.48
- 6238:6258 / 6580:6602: 0.78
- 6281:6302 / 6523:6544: 0.85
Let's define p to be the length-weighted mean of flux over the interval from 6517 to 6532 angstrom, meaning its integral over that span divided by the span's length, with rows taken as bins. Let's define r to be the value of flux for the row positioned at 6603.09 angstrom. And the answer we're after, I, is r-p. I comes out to 0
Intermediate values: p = 69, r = 69.3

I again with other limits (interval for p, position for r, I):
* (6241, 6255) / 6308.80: 4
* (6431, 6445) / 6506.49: 5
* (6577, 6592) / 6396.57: -8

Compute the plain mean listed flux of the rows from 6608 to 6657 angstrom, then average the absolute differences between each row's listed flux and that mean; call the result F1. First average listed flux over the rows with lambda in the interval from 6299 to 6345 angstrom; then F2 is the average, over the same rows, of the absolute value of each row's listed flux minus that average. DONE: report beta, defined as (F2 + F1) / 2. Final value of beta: 1.4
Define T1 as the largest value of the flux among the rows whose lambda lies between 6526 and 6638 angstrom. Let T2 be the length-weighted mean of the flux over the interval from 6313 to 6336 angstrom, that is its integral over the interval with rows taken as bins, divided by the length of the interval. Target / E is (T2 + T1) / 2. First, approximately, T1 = 71.7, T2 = 64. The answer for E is 67.9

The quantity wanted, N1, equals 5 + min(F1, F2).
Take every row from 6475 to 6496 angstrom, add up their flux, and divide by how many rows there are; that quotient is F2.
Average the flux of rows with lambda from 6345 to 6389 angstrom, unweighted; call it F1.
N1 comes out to 69.1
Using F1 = 64.1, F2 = 67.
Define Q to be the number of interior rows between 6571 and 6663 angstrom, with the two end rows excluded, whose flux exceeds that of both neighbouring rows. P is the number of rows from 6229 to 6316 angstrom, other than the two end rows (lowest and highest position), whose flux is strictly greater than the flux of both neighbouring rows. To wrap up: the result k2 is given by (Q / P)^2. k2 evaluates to 1.27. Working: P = 8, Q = 9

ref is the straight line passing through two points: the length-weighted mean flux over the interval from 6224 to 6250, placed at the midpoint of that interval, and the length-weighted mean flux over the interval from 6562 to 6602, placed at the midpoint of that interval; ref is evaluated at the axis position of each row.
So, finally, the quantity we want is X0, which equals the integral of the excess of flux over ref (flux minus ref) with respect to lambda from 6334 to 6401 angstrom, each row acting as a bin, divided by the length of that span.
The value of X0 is 2.8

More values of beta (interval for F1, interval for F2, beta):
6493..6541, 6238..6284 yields 2.5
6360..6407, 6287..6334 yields 1.4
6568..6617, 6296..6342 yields 1.5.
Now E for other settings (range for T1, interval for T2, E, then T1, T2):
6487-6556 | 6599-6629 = 69.8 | 71.3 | 68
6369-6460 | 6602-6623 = 68.7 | 68.8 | 69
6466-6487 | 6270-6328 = 66.4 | 70.7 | 62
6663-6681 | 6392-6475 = 66.8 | 68.9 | 65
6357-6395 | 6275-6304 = 63.6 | 65.6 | 62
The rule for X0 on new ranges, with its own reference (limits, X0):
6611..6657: -2.0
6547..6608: 0.3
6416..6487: 1.8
